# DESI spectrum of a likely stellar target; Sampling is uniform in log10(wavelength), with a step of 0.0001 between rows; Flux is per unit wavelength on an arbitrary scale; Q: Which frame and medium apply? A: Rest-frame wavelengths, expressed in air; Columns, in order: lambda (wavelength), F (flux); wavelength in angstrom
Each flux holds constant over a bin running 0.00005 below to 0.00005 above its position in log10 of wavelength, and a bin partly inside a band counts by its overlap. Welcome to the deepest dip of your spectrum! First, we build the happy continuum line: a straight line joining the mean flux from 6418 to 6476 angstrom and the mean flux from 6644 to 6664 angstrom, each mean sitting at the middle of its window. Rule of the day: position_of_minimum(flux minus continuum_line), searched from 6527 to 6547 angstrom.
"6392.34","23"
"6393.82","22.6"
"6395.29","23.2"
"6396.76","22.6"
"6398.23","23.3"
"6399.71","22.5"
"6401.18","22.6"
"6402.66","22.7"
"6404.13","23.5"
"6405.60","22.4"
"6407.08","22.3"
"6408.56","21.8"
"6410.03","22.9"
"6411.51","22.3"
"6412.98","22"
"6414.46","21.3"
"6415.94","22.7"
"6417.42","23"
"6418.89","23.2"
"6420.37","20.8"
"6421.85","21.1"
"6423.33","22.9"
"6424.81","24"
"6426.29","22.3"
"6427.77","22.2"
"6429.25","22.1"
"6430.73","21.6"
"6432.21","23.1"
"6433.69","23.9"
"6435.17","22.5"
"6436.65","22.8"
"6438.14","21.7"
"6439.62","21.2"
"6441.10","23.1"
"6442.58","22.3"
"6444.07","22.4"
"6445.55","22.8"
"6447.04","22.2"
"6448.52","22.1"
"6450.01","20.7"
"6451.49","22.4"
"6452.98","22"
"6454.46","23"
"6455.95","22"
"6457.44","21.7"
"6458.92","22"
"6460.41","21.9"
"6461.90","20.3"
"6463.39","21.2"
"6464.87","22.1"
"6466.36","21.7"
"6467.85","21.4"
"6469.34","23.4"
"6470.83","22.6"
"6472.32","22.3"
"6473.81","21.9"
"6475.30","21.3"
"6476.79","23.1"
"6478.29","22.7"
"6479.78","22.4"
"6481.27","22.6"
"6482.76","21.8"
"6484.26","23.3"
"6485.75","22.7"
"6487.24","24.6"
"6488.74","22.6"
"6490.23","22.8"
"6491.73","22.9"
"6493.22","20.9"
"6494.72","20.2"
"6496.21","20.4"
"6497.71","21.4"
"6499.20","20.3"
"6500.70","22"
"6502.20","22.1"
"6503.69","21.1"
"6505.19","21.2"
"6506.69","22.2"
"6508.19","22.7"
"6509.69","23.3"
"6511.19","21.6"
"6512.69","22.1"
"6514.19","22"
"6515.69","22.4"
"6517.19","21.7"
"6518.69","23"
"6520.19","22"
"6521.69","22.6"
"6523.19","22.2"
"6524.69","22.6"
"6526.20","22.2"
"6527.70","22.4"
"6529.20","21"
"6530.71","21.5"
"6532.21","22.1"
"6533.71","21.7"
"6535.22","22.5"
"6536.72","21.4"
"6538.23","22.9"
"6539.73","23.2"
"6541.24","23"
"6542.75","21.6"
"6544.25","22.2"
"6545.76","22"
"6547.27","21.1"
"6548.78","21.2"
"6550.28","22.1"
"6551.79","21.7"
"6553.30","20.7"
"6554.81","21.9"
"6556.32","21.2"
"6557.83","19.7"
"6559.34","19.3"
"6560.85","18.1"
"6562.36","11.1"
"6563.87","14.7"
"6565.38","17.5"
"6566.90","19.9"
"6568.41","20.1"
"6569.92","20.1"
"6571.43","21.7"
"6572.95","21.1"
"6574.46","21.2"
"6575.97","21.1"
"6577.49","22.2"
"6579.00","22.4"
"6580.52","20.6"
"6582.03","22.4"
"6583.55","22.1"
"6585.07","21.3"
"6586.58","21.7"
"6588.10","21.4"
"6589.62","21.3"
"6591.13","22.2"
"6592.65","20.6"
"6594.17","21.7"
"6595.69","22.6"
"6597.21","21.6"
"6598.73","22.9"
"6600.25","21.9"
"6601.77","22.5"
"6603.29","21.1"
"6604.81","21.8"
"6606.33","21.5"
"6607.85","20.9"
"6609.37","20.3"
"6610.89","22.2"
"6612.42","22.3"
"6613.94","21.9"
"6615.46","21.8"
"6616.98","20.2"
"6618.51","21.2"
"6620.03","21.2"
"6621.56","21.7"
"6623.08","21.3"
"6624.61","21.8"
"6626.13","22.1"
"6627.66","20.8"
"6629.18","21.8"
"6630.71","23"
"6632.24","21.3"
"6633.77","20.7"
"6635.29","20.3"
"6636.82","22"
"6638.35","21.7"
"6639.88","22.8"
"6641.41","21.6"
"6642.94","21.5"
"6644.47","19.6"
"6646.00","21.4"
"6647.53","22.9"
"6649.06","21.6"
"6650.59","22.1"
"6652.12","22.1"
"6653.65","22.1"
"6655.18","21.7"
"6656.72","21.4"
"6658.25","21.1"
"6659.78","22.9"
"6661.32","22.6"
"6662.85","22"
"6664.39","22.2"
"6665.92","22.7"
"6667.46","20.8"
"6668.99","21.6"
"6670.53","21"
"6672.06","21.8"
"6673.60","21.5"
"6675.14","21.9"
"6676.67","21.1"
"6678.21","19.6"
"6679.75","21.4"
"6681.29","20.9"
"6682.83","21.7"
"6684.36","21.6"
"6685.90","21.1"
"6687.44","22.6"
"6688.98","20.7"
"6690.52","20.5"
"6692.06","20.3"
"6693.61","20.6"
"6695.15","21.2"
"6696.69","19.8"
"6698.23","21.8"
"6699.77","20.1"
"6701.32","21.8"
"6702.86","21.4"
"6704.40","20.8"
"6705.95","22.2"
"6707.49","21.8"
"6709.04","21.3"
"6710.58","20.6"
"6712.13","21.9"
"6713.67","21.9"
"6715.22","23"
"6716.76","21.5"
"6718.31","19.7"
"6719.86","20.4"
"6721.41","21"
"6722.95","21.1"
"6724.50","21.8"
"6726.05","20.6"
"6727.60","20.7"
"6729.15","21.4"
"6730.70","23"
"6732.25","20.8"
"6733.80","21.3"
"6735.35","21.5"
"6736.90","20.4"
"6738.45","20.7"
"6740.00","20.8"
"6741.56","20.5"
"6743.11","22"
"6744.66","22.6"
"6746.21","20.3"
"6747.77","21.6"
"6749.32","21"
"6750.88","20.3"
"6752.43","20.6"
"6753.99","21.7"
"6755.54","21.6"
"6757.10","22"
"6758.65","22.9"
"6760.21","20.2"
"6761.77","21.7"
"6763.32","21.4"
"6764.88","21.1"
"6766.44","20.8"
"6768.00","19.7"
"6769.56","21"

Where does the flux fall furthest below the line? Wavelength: 6529.20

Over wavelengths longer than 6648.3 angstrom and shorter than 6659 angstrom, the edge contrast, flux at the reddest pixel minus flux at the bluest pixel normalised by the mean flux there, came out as -0.023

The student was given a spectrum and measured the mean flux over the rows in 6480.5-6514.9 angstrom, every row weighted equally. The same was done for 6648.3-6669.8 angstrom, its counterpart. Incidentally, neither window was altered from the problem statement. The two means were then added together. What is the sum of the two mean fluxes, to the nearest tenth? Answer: 44.0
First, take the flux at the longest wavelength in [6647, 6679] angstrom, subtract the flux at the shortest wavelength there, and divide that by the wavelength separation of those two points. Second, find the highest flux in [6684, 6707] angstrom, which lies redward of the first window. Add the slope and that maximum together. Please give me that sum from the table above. 22.5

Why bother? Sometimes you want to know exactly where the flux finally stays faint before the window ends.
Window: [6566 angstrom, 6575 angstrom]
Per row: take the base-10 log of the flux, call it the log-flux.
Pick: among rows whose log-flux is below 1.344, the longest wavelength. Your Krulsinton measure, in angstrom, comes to 6574.46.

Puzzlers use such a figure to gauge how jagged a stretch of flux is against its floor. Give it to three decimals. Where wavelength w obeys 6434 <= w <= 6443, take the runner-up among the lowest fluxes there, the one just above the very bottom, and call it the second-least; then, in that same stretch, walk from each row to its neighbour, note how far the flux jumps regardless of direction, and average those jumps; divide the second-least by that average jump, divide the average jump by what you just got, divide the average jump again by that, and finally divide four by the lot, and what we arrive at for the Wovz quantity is 0.170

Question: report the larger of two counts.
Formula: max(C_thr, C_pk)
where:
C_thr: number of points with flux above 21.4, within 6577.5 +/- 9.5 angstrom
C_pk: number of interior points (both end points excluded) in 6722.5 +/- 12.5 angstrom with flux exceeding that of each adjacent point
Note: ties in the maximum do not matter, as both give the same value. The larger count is 6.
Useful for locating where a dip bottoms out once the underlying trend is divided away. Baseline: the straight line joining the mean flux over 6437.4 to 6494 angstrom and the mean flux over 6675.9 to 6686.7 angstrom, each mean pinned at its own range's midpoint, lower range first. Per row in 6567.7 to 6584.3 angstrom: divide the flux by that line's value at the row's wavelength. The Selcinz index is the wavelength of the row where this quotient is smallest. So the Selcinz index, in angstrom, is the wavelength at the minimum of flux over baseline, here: 6568.41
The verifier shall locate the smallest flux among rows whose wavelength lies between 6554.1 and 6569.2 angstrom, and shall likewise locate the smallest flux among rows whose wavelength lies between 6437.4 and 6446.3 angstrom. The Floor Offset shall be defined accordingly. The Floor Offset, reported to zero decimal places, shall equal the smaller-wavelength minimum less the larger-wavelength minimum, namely 10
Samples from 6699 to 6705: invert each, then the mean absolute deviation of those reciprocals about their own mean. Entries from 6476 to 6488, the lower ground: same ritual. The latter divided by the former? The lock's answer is 0.8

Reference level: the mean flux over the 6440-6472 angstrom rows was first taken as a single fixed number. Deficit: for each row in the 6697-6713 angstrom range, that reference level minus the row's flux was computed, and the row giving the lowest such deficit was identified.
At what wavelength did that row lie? 6705.95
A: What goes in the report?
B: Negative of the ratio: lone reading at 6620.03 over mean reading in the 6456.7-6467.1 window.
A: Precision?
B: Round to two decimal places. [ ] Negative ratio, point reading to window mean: -0.98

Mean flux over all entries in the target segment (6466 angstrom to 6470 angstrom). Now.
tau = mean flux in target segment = 22.2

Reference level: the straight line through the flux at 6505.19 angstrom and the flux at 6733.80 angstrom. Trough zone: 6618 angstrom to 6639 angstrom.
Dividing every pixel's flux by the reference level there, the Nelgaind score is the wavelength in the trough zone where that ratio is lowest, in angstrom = 6635.29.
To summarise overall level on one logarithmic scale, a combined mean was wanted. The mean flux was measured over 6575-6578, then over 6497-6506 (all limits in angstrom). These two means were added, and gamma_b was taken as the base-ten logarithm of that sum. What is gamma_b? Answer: 1.63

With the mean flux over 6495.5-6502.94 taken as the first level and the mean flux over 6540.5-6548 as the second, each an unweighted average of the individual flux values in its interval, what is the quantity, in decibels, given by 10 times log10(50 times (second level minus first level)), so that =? 15.7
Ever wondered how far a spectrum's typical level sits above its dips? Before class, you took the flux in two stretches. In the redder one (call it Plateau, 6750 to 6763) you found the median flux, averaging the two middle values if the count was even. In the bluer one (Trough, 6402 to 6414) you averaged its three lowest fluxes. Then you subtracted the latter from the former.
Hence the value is -0.4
